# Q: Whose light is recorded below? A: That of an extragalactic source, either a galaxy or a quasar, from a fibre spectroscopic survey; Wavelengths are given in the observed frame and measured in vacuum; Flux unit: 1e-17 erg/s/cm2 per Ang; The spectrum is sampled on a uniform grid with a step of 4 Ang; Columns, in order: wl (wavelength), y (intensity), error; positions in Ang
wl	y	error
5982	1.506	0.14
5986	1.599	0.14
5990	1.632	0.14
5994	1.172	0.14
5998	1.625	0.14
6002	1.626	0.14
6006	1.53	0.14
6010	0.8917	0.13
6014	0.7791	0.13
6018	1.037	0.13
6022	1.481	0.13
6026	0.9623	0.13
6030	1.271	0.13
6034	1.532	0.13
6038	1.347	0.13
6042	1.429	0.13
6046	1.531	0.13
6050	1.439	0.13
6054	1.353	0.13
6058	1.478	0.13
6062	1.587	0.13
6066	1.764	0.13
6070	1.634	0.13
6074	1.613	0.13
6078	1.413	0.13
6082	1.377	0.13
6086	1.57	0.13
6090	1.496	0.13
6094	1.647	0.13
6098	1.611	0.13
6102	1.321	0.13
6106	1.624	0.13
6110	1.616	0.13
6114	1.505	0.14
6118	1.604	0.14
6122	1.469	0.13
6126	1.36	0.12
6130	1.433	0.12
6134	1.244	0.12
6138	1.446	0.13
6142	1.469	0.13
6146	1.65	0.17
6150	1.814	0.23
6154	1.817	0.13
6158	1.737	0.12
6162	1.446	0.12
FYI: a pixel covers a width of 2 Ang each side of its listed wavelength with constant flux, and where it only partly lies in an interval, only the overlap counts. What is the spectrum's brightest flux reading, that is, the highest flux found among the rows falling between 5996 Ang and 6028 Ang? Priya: 1.626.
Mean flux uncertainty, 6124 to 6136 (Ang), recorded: 0.120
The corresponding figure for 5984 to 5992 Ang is 0.140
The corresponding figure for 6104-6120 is 0.135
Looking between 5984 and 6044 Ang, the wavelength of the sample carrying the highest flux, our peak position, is 5990 Ang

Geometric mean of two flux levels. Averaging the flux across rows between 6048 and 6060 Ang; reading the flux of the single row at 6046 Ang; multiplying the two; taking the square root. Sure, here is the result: 1.48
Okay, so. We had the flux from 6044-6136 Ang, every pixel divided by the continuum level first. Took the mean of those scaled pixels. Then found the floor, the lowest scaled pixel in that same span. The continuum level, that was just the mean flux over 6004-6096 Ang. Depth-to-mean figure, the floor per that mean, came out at 0.825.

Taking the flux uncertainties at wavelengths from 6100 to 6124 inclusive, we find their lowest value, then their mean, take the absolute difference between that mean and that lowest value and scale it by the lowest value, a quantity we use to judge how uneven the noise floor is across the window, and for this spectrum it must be 0.026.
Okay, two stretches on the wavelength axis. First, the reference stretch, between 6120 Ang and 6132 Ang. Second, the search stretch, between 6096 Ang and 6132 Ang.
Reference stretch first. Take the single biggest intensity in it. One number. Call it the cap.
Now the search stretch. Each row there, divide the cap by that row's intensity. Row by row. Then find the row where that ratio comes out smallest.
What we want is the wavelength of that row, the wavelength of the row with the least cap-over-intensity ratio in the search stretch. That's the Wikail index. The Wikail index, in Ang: 6106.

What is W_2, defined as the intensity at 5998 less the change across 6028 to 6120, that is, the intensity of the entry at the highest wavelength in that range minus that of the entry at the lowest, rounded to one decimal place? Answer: 1.3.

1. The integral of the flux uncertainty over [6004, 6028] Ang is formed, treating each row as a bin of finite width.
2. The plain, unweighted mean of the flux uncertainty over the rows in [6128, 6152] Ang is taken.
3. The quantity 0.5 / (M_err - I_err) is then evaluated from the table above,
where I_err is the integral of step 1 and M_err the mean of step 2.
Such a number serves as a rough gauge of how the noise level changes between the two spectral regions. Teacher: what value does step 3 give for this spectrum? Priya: -0.166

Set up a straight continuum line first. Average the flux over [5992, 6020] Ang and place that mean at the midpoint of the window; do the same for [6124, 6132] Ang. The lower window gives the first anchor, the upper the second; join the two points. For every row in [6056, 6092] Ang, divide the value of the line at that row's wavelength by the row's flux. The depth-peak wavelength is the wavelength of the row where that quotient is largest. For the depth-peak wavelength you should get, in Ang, 6082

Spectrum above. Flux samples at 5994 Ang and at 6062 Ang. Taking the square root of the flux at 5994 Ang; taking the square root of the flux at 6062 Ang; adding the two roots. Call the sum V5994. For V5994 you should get 2.34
